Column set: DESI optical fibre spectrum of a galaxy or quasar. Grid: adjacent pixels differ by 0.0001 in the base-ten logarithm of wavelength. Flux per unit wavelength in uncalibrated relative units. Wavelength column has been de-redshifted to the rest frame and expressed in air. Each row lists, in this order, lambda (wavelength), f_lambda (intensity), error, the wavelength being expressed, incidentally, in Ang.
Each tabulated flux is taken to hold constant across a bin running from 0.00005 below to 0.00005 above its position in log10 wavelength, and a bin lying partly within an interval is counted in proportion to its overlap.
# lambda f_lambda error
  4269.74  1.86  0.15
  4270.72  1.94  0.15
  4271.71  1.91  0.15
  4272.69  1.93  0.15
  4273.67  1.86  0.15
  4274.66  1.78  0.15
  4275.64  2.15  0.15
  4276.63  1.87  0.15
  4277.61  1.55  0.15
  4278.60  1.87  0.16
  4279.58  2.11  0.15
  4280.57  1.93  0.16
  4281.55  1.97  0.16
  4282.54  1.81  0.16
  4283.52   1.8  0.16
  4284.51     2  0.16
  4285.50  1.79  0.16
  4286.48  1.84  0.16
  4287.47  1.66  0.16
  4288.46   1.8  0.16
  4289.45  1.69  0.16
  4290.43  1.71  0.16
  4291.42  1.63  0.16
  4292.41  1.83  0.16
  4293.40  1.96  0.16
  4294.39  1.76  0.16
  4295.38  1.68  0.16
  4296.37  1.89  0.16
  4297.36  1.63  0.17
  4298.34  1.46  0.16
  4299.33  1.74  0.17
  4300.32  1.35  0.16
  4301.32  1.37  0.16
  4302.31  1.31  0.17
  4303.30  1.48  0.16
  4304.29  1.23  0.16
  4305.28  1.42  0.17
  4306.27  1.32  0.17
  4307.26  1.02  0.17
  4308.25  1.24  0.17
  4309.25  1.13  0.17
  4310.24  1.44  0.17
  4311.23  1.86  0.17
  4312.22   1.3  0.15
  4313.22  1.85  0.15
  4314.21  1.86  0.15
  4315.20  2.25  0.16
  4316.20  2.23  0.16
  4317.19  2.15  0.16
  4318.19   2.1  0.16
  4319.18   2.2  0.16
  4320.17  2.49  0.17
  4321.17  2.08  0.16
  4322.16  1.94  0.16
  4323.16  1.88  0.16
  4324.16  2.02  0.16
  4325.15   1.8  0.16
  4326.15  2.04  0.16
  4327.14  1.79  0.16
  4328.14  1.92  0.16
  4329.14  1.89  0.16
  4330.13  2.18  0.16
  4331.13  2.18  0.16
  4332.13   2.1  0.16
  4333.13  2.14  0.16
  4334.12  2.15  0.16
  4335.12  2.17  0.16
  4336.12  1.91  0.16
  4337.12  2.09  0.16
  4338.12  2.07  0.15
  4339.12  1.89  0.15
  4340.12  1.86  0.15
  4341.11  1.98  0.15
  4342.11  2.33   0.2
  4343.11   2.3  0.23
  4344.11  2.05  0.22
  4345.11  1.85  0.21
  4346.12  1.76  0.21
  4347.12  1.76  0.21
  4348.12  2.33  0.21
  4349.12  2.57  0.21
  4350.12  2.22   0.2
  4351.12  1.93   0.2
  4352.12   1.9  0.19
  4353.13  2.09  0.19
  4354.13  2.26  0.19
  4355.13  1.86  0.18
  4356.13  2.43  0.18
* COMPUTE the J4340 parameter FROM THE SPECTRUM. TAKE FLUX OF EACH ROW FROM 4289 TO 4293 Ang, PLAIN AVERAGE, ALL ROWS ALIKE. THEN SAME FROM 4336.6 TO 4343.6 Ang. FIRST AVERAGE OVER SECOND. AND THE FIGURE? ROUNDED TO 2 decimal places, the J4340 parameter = 0.83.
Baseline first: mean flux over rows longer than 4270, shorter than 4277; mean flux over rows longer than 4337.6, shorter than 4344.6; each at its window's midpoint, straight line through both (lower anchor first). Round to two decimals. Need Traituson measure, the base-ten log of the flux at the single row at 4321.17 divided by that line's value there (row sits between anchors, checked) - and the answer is 0.01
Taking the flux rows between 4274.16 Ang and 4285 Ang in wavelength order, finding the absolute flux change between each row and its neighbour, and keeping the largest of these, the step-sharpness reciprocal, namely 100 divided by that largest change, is 270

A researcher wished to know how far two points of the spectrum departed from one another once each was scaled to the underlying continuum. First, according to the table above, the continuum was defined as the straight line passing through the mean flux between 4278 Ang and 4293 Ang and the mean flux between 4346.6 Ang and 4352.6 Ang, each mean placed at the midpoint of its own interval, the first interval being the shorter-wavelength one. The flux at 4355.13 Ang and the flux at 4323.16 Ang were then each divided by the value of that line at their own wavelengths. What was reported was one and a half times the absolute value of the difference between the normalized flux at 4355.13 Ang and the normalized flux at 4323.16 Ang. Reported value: 0.11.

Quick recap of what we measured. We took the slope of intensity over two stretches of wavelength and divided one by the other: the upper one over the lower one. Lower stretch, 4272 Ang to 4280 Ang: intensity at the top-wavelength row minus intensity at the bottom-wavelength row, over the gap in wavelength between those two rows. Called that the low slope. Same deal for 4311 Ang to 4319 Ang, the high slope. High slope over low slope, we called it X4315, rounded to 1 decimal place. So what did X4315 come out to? 1.3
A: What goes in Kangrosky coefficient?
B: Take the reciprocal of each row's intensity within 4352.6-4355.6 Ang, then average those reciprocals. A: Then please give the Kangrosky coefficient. 0.49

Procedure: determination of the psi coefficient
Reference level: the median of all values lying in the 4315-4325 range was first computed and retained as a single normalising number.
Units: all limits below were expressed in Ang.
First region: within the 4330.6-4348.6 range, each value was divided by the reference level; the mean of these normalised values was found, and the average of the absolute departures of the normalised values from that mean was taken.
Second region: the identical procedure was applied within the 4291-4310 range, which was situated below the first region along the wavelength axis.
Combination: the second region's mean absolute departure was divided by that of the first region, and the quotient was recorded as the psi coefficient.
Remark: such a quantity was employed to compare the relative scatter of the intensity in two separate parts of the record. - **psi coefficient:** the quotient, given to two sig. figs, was 1.5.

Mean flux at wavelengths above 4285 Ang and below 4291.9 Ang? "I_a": 1.73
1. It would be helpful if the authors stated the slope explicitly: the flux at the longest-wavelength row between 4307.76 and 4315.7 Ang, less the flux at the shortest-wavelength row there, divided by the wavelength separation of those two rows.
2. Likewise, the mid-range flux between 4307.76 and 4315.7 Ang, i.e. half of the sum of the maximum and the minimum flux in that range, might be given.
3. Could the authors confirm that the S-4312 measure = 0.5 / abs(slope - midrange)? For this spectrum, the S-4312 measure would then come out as 0.32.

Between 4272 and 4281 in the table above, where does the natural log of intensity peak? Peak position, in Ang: 4275.64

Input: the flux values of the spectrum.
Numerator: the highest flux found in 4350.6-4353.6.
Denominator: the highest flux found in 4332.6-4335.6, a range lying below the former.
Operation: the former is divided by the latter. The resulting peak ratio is 1.0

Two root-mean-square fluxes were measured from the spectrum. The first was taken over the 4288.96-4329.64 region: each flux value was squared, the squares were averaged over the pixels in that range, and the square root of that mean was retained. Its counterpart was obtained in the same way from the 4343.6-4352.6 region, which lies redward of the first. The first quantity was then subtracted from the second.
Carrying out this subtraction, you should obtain 0.3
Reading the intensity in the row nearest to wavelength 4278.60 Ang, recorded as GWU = 1.87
